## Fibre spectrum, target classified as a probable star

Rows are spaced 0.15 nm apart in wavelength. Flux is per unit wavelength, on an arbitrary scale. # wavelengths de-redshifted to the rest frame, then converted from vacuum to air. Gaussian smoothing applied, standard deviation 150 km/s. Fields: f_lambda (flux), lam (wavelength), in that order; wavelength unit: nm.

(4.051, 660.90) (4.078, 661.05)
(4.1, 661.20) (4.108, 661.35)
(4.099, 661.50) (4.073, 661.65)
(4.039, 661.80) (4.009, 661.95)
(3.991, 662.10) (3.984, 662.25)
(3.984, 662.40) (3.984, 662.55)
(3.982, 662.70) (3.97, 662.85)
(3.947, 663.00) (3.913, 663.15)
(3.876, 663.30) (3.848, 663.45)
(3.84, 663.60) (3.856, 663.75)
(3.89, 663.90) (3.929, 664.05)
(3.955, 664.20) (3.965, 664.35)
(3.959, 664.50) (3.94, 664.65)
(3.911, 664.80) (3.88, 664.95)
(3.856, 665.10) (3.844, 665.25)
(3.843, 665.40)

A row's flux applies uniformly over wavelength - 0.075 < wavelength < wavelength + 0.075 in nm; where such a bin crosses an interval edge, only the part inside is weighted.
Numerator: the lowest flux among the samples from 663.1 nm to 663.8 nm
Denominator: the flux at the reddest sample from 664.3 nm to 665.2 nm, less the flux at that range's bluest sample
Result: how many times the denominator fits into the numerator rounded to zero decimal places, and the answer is -35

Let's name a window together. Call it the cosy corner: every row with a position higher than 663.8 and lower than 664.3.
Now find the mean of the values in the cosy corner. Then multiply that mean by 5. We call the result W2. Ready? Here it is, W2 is 19.6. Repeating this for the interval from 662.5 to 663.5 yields 19.7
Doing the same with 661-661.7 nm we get 20.5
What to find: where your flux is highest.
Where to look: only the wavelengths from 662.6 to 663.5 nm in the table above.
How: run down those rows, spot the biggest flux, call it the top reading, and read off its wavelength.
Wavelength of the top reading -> 662.70 nm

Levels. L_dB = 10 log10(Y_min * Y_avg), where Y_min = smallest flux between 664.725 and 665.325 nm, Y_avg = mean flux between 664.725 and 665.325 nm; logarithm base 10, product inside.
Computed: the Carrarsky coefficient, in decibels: 11.7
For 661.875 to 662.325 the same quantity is 12.0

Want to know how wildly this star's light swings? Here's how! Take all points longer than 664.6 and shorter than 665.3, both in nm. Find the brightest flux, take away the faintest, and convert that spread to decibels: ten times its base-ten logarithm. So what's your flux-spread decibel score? -10.2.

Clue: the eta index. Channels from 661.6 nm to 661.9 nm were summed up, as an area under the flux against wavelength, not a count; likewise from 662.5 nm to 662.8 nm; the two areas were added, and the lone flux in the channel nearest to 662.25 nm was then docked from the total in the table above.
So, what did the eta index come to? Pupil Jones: -1.6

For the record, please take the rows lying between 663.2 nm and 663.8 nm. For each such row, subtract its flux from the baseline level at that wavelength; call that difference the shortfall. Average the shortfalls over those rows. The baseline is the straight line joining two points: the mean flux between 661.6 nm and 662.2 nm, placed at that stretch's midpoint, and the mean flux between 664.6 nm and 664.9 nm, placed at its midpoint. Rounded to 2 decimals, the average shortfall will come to 0.11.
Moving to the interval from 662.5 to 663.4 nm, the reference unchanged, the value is 0.04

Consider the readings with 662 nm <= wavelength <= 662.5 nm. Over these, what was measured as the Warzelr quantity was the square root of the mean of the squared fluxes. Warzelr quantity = 3.99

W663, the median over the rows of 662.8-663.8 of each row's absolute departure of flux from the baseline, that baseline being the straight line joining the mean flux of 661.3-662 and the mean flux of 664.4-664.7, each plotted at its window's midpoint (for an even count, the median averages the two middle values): 0.12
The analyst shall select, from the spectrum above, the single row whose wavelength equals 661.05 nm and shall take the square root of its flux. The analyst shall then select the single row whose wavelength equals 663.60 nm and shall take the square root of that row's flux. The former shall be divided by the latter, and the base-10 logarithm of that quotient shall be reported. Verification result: 0.013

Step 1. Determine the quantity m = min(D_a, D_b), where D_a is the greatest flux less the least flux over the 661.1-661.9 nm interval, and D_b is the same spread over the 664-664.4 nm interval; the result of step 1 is 0.036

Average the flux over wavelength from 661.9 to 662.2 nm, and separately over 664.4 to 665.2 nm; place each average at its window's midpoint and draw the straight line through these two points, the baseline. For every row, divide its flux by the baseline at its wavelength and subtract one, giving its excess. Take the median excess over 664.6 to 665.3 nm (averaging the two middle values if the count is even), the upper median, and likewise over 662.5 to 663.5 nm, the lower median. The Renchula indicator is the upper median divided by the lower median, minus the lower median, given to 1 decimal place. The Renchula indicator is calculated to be 1.2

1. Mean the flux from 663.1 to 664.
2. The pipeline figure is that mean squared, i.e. 15.0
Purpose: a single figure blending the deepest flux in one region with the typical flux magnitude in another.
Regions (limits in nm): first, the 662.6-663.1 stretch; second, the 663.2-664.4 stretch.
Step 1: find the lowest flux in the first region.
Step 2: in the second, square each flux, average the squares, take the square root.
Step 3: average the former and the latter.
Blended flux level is 3.92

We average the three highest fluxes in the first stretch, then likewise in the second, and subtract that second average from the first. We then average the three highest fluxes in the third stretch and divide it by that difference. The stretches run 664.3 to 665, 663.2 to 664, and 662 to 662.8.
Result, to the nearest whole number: 49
